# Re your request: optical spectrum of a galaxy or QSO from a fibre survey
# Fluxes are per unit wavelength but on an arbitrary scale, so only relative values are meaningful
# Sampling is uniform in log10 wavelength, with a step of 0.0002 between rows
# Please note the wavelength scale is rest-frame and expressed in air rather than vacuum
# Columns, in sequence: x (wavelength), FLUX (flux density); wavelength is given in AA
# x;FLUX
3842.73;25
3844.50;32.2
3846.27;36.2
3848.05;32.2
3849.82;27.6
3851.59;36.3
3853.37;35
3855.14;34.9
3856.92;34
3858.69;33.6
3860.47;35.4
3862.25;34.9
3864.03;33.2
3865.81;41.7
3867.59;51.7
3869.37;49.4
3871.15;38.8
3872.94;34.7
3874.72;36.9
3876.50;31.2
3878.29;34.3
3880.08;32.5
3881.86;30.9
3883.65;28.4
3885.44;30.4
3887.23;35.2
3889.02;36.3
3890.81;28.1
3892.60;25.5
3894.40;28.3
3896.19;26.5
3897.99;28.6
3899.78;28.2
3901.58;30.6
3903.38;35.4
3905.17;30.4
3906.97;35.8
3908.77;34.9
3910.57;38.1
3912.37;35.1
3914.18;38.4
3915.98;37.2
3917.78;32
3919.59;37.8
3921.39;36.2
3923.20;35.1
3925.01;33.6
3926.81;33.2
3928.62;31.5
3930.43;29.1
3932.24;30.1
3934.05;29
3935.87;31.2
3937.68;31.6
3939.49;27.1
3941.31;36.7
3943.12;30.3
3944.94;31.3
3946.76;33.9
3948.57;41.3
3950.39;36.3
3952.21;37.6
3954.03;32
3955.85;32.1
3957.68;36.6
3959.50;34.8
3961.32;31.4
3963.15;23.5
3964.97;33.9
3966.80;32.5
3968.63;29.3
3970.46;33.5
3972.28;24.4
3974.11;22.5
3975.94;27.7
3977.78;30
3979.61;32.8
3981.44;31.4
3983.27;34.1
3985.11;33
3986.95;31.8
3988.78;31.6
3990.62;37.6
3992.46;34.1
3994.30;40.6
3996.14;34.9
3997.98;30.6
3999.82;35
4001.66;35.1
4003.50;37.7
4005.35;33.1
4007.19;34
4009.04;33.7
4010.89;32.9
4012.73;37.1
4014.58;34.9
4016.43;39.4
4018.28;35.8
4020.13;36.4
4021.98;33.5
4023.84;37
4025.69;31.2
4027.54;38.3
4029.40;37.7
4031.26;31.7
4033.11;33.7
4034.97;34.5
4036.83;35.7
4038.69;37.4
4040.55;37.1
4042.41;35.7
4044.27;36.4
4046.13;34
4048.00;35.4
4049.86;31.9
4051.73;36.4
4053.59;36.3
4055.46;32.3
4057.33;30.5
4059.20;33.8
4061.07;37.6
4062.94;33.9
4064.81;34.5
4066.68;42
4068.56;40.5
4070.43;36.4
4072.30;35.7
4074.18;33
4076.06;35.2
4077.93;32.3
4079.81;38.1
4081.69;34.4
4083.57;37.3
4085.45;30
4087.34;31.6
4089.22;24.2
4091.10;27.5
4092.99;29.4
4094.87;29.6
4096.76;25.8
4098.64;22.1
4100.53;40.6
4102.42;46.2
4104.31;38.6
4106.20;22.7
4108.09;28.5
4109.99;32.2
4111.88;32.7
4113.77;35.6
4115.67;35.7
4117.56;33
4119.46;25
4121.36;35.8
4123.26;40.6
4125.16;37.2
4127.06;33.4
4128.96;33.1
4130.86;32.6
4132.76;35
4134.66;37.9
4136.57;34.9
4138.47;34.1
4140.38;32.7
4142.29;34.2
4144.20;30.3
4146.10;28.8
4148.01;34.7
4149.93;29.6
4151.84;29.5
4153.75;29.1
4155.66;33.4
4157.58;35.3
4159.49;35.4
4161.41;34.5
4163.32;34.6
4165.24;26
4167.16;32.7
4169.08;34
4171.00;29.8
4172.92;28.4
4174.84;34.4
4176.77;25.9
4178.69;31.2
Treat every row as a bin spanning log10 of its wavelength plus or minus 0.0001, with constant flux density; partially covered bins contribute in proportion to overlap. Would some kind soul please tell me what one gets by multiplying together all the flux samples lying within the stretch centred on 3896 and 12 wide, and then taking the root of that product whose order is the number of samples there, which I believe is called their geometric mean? 27.9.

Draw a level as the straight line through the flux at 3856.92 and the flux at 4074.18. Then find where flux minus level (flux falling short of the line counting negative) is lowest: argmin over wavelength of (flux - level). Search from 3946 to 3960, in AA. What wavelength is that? 3954.03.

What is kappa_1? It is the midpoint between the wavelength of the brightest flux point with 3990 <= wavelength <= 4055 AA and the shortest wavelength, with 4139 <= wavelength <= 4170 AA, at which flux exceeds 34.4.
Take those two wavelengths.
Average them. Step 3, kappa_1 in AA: 4071.2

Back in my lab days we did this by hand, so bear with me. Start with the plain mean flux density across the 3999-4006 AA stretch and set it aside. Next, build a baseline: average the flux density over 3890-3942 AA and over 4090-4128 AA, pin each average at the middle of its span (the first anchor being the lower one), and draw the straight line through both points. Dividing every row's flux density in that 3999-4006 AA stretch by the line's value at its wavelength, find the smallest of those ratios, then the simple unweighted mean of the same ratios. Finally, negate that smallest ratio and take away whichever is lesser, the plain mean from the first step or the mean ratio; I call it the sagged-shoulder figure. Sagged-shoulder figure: -2.11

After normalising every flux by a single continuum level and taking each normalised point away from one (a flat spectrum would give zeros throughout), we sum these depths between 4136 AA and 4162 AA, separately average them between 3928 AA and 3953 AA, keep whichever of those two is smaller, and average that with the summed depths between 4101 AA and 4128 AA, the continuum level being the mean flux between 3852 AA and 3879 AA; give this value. 0.7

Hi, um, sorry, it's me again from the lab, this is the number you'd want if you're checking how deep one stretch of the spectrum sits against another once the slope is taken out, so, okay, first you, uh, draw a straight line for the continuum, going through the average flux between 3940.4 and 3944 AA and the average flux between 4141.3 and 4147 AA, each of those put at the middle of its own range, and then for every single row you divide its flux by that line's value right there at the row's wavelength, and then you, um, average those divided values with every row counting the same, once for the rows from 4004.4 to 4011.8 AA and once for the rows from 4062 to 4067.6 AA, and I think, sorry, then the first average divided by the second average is 0.89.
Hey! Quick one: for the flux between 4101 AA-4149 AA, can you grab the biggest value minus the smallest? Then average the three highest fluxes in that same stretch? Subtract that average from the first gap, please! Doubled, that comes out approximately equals -36.6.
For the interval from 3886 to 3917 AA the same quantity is -50.0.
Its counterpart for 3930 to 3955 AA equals -48.7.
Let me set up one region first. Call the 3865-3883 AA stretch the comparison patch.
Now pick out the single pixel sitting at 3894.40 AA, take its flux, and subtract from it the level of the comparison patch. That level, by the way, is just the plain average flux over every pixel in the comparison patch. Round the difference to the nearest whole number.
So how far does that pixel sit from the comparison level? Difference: -10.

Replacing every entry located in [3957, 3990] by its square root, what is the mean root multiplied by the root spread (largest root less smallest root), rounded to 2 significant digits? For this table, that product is 7.2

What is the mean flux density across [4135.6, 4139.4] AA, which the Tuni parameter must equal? 34.5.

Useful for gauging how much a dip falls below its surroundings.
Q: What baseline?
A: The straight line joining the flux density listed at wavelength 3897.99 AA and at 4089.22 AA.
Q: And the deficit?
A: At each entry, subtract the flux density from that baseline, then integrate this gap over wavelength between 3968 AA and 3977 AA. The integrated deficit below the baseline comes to -5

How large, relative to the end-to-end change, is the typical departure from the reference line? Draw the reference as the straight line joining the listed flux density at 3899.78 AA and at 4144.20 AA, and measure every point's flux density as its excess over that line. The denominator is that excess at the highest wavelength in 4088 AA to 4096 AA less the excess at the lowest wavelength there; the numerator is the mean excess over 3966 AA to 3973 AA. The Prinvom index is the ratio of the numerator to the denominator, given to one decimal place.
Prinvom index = 0.2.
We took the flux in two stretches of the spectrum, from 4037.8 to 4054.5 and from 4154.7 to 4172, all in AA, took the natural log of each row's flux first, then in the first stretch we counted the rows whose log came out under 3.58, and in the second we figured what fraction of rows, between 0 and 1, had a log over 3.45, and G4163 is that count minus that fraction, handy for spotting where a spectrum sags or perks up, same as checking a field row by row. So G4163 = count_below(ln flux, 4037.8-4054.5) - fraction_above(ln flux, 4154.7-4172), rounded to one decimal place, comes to 3.2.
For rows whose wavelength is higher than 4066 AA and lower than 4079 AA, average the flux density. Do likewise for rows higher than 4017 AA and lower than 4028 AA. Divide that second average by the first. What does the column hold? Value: 0.97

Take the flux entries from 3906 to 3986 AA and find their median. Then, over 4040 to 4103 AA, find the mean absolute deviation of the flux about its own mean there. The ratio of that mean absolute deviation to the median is 0.11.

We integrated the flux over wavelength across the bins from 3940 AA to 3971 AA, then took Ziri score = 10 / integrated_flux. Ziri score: 0.0097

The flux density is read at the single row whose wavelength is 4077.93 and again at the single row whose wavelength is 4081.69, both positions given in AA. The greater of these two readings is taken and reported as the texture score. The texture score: 34.4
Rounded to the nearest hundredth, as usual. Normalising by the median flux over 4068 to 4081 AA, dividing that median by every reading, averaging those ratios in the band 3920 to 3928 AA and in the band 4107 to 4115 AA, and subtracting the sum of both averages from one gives -1.15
